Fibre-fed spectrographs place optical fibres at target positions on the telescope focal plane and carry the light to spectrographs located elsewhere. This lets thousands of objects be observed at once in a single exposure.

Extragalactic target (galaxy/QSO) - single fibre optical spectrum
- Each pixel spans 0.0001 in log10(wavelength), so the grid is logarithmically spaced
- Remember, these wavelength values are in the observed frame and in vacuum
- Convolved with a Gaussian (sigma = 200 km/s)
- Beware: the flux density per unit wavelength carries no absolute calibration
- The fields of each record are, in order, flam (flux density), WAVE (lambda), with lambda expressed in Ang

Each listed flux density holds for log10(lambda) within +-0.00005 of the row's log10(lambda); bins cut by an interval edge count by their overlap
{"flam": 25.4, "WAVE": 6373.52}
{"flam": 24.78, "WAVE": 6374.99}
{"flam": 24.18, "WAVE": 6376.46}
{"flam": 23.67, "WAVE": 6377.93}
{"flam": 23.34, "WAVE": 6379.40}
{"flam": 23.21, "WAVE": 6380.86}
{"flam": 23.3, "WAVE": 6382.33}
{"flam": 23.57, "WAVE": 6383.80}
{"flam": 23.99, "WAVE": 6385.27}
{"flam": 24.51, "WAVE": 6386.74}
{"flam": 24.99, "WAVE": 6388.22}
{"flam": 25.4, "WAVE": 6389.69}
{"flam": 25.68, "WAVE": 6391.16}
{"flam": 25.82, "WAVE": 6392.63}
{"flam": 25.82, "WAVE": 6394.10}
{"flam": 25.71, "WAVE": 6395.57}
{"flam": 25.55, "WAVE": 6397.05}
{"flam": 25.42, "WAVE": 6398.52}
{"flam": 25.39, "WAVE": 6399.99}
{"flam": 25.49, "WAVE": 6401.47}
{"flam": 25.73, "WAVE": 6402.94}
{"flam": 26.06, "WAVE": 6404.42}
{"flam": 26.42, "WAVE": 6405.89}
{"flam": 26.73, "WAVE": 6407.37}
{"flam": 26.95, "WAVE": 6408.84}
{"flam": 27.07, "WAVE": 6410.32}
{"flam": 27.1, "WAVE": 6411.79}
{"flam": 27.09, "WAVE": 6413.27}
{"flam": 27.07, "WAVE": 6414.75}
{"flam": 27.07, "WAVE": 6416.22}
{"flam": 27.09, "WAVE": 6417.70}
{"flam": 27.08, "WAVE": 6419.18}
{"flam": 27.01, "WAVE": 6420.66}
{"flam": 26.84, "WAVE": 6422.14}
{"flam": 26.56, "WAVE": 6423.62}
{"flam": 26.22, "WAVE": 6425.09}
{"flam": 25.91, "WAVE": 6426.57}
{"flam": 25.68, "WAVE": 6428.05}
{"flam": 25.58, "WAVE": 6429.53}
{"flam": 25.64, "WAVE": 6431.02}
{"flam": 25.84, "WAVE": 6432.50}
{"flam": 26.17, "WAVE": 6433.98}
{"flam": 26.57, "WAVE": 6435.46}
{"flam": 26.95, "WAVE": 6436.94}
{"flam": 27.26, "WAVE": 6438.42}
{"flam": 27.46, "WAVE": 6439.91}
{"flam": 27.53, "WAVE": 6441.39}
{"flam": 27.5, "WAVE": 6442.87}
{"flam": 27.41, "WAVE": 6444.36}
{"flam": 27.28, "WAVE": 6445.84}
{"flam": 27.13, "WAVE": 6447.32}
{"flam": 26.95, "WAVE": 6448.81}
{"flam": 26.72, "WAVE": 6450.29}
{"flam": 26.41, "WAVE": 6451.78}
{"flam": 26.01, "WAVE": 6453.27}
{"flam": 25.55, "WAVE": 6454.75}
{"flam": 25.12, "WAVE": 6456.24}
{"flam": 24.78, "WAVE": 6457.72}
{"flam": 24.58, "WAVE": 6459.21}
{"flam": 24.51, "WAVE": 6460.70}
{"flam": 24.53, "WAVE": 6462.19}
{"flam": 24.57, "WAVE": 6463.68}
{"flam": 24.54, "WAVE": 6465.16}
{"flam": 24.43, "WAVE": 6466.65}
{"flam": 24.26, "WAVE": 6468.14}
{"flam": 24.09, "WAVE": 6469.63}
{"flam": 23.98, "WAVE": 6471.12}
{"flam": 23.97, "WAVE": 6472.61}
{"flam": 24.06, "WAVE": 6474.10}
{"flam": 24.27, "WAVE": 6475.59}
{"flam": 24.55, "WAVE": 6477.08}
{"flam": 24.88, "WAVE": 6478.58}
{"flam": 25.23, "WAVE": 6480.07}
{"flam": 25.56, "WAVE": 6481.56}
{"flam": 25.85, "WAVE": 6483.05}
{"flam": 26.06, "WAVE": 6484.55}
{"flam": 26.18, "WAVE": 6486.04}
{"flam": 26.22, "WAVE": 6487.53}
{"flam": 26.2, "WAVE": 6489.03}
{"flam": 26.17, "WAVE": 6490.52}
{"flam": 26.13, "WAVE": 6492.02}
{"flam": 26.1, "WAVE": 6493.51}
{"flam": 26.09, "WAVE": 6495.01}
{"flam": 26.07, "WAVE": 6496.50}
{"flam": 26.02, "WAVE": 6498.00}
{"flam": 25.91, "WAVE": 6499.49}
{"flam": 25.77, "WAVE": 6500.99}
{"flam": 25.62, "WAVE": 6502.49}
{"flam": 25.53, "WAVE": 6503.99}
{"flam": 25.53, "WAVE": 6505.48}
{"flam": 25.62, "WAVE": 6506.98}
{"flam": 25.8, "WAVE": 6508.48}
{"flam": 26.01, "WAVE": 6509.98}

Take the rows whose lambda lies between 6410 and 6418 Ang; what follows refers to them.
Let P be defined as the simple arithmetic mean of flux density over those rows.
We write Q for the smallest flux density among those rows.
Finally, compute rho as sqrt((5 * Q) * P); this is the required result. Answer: 61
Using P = 27.1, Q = 27.07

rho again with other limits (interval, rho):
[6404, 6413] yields 59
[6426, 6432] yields 57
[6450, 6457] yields 57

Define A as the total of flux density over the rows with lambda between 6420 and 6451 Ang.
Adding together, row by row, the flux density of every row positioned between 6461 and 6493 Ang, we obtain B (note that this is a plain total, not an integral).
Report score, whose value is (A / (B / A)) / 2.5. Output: 239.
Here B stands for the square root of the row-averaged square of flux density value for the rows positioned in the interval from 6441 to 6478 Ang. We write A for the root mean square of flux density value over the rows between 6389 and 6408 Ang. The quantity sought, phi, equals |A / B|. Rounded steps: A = 25.8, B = 25.4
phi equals 1.01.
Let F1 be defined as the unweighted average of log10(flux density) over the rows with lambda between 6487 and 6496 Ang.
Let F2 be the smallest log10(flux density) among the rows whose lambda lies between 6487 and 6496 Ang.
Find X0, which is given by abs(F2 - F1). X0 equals 0.001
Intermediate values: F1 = 1.42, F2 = 1.42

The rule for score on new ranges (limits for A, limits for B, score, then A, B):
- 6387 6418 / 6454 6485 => 233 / 550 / 519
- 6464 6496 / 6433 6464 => 203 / 529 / 551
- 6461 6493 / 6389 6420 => 200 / 526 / 552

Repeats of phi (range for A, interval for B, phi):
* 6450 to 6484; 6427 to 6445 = 0.93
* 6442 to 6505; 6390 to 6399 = 1.00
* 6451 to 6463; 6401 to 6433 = 0.95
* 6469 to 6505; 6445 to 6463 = 0.99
